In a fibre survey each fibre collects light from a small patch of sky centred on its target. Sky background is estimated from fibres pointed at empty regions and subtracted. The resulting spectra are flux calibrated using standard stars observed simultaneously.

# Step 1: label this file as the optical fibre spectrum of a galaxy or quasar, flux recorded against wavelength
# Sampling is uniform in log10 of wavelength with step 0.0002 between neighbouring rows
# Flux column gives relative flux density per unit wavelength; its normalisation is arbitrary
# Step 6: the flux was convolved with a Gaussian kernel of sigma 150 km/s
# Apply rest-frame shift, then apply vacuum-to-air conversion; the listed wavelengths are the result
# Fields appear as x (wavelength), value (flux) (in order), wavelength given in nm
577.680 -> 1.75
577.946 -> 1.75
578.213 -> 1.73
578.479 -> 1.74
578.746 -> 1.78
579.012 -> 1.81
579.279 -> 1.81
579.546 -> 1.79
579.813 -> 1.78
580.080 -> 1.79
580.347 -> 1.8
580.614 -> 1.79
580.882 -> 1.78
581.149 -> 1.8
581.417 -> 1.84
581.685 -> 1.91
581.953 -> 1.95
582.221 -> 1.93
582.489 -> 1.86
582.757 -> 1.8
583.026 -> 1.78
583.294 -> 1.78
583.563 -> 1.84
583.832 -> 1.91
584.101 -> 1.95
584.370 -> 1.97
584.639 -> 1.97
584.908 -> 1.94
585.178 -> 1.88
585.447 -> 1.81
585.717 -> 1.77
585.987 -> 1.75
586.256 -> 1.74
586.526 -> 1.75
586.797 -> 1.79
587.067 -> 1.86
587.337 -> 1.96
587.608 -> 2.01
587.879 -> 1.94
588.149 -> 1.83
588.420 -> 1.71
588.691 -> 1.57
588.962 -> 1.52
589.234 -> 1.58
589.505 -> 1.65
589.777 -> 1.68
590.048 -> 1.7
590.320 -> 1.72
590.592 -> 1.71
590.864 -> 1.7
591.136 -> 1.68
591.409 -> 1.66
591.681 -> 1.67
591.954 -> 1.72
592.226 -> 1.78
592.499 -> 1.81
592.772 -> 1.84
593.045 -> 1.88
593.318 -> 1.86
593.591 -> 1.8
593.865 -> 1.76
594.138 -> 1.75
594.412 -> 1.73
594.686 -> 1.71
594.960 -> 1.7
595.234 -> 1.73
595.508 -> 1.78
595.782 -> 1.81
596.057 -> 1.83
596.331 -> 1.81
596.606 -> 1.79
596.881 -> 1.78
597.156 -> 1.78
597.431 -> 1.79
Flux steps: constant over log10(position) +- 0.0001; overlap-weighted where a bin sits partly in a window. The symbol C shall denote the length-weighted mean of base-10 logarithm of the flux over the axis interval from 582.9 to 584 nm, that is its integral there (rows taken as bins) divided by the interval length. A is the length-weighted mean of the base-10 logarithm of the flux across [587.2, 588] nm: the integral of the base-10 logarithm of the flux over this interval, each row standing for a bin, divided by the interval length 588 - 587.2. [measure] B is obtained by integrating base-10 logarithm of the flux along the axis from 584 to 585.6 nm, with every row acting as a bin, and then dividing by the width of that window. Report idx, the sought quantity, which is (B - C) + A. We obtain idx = 0.31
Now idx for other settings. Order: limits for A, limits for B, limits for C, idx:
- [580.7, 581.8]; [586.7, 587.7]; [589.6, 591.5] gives 0.31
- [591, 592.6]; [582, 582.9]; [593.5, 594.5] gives 0.26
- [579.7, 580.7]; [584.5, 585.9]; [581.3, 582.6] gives 0.25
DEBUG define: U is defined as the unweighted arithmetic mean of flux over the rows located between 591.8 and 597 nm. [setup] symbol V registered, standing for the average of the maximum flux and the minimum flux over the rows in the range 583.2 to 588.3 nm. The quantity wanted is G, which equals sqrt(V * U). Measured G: 1.83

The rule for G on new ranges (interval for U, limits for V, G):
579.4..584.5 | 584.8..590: 1.80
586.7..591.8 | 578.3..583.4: 1.79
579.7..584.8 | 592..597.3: 1.82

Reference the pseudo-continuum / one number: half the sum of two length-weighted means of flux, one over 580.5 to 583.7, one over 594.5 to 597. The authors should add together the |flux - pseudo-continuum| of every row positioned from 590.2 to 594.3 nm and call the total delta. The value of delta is 1.1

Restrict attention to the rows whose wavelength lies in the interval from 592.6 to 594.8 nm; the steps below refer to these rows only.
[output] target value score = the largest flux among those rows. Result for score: 1.88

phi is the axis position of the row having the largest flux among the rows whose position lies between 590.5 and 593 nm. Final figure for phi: 592.772 nm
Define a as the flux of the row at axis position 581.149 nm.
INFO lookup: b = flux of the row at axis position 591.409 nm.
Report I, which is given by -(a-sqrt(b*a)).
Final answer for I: -0.071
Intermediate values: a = 1.8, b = 1.66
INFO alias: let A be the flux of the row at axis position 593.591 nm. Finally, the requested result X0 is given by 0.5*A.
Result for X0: 0.900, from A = 1.8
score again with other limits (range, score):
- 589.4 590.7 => 1.72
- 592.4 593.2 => 1.88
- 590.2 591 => 1.72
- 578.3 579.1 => 1.81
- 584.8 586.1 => 1.94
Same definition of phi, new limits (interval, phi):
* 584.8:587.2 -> 584.908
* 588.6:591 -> 590.320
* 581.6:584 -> 581.953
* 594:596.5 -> 596.057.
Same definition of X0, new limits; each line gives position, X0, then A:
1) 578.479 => 0.870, 1.74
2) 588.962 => 0.760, 1.52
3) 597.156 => 0.890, 1.78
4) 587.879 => 0.970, 1.94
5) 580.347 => 0.900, 1.8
